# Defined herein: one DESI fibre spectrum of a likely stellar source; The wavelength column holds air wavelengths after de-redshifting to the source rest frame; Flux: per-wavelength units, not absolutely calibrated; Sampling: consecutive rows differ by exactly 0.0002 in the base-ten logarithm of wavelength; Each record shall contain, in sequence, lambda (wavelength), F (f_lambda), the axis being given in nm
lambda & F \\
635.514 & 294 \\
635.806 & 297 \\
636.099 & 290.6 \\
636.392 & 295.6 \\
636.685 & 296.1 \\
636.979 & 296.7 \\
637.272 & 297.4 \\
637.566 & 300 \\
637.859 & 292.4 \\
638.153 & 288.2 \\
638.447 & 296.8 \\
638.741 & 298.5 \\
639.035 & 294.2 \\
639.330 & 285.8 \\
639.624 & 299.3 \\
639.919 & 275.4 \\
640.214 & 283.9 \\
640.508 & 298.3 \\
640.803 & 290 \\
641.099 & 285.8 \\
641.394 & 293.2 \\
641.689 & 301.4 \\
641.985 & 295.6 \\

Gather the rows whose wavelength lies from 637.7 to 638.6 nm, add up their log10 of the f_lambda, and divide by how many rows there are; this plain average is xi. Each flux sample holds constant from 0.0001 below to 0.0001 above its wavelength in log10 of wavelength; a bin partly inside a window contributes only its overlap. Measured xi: 2.47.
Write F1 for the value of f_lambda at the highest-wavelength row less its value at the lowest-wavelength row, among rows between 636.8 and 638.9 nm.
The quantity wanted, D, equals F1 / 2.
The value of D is 0.9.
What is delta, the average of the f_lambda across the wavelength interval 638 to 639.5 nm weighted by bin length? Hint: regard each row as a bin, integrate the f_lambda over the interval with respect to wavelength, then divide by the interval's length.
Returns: 292.8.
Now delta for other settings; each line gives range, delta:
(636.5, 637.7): 297.3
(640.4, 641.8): 293.4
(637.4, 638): 296.4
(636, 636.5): 293.1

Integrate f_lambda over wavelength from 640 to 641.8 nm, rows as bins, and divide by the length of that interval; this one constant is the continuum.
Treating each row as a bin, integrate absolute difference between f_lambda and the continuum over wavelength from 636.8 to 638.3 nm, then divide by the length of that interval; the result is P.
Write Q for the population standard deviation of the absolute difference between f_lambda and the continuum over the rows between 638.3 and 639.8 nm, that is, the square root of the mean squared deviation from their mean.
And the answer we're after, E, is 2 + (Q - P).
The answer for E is -1.1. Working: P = 4.8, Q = 1.75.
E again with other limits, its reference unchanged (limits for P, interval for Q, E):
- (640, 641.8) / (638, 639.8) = -2.0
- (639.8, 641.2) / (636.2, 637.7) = -3.8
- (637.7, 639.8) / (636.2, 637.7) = -1.4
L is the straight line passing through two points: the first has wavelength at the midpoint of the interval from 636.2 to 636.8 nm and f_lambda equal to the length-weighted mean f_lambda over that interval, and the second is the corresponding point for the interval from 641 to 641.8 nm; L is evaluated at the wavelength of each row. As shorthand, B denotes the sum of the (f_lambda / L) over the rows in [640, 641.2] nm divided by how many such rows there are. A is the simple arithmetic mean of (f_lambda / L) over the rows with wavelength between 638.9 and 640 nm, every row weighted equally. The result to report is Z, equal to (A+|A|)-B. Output 0.98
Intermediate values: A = 0.980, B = 0.984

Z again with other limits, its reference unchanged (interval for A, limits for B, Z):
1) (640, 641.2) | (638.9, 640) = 0.99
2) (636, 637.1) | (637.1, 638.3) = 1.00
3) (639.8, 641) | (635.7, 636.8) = 0.95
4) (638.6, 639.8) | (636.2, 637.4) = 1.00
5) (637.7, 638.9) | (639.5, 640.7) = 1.01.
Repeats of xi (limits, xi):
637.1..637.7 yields 2.48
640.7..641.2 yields 2.46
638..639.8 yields 2.47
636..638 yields 2.47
